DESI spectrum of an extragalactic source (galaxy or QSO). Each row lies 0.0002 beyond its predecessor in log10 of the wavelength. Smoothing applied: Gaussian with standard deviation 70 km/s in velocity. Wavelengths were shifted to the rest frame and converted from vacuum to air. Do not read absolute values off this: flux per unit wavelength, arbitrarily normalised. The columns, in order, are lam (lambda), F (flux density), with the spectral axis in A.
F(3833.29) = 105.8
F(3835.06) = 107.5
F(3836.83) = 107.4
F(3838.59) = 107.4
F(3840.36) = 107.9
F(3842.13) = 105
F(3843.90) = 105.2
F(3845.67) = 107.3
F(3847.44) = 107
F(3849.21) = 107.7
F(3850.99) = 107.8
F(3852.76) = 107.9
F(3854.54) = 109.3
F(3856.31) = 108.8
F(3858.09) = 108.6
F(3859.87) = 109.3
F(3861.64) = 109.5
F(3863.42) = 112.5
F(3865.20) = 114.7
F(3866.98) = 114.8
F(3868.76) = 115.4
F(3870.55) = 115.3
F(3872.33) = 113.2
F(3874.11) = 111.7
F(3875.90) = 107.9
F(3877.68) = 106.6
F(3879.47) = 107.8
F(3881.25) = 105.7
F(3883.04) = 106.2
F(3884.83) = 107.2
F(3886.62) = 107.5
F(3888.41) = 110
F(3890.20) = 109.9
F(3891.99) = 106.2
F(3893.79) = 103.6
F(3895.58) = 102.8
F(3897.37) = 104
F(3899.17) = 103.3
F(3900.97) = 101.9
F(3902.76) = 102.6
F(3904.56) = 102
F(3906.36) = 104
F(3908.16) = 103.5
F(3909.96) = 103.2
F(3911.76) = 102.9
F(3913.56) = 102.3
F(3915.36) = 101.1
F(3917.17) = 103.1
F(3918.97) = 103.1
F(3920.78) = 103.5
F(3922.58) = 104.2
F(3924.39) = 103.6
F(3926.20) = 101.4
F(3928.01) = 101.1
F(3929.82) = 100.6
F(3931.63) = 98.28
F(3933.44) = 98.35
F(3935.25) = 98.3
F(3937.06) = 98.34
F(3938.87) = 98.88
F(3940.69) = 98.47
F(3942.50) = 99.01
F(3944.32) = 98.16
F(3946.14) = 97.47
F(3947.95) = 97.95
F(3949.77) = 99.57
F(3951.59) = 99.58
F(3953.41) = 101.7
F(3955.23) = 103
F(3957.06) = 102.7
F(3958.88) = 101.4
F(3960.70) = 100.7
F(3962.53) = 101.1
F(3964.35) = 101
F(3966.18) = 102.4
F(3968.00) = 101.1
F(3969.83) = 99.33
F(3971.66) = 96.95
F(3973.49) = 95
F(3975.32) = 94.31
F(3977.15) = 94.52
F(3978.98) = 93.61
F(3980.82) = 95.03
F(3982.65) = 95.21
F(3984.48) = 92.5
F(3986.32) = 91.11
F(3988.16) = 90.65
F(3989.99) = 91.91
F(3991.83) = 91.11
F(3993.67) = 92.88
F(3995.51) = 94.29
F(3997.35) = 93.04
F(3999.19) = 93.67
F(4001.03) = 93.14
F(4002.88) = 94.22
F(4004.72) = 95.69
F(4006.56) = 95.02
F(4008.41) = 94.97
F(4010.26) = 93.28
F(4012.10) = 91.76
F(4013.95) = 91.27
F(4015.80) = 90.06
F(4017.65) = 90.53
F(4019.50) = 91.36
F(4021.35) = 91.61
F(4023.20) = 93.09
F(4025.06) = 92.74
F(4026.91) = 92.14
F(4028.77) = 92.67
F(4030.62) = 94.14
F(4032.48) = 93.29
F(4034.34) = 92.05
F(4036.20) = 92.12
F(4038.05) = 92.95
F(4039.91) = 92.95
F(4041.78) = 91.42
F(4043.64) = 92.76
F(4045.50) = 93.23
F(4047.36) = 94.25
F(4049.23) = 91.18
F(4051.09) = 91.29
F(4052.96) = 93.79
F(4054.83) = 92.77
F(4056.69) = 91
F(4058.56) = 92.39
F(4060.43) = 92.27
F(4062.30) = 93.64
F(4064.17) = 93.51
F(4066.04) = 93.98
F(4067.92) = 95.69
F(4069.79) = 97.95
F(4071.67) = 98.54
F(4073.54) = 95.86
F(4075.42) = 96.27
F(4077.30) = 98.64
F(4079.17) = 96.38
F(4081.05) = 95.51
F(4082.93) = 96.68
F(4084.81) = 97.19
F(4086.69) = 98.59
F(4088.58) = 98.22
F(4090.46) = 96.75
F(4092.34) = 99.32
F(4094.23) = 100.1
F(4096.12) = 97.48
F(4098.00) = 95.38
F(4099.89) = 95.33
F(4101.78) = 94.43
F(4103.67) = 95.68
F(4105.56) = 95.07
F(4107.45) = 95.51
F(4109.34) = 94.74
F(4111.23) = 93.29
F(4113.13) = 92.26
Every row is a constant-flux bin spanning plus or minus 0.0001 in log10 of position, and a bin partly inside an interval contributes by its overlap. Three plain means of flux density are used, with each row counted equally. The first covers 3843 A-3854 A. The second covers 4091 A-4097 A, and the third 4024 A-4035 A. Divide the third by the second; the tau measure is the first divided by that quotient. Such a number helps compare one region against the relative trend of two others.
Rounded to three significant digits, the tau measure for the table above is 114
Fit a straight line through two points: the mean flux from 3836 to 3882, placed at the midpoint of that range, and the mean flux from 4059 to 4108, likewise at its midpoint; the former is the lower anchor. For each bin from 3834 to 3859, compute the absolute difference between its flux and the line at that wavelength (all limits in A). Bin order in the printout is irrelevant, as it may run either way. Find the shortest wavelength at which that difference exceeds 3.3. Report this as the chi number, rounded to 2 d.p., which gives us 3842.13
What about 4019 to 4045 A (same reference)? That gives 4019.50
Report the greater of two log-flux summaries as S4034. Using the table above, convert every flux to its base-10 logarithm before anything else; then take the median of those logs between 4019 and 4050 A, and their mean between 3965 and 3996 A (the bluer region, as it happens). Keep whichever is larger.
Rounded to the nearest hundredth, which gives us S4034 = 1.98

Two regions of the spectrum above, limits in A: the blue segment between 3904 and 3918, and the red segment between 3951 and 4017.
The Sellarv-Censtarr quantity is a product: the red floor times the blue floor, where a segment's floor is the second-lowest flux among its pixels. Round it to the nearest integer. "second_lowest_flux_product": 9246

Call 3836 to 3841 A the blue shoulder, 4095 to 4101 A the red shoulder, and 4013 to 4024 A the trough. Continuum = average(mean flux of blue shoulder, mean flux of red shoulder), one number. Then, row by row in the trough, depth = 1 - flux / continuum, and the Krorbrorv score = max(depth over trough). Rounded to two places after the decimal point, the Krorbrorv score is 0.12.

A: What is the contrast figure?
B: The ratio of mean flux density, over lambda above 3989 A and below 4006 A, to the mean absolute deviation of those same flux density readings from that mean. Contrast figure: 92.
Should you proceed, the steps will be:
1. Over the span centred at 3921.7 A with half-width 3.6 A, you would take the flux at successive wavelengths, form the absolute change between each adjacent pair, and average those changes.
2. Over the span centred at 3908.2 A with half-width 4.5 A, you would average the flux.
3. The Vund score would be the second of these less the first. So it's 102.6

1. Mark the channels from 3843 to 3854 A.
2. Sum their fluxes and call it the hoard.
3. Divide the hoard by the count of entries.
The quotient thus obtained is 107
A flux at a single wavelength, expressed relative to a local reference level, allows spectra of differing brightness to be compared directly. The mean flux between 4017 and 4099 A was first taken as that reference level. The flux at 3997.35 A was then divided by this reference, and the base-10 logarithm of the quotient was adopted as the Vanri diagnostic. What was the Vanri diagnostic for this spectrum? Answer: -0.01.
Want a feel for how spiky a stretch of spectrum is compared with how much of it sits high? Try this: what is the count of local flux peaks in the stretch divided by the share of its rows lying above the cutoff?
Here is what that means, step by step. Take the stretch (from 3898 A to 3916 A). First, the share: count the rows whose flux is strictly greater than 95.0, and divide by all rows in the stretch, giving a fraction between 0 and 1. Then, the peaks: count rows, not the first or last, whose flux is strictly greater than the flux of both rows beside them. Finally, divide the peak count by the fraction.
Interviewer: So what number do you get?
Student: 2.00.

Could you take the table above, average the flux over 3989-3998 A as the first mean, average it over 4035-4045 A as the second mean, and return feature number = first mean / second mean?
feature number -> 1.00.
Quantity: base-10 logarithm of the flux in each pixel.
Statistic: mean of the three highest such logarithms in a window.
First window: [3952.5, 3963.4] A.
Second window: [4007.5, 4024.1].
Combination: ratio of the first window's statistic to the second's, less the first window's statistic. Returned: -0.99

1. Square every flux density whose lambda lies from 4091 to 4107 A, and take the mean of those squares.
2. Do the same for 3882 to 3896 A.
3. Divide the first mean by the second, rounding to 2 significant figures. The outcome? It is 0.82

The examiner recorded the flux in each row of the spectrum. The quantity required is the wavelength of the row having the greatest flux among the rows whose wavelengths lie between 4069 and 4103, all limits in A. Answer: 4094.23 A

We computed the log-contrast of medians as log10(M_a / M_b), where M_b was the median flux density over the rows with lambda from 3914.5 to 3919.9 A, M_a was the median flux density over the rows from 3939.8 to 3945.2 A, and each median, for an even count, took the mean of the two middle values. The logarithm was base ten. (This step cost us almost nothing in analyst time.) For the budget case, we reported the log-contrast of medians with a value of -0.020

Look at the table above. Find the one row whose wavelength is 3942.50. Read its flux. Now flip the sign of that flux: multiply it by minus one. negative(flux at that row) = -99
